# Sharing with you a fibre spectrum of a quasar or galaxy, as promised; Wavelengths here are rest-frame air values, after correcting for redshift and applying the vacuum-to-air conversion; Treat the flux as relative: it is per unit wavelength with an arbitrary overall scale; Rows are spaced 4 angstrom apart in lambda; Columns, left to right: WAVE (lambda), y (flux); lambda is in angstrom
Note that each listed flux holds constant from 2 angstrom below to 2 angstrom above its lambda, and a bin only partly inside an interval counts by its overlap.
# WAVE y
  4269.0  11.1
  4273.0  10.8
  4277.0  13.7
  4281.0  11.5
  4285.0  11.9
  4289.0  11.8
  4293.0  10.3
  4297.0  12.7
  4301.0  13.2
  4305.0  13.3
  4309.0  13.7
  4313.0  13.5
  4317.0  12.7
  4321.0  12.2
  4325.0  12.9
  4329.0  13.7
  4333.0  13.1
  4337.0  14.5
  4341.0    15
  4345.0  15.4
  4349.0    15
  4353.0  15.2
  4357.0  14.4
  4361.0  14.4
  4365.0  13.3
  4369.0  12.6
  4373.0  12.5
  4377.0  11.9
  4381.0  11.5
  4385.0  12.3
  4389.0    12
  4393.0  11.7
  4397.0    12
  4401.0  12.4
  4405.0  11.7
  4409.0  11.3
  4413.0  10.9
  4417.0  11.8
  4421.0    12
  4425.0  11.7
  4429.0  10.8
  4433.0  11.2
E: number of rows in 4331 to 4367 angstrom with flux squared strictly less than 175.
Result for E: 1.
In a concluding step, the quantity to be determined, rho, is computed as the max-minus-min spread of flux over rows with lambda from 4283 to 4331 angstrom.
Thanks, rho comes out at 3.4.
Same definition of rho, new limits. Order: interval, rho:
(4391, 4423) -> 1.5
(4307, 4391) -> 3.9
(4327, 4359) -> 2.3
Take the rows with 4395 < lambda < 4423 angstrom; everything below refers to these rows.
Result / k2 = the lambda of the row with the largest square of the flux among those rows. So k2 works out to 4401.0 angstrom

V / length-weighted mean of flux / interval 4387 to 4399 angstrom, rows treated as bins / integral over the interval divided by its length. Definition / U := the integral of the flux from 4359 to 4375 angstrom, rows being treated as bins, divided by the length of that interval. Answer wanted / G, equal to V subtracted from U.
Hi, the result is 1.3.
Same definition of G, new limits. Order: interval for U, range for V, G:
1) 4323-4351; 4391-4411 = 2.4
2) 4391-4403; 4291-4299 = 0.5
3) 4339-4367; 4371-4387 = 2.6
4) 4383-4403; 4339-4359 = -2.9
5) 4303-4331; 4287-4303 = 1.1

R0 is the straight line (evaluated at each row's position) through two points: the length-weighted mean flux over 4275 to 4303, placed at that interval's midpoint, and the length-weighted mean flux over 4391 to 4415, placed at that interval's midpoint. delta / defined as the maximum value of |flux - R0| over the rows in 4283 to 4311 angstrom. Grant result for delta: 1.8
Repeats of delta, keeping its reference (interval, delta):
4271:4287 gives 1.5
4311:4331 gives 1.7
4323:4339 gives 2.5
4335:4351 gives 3.5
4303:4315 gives 1.6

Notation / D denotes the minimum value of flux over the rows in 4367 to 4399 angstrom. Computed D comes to 11.5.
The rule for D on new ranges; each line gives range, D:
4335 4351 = 14.5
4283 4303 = 10.3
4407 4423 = 10.9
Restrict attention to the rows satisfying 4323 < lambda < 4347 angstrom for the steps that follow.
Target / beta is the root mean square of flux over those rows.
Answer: 14.1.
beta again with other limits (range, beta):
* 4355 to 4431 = 12.2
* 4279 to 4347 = 13.1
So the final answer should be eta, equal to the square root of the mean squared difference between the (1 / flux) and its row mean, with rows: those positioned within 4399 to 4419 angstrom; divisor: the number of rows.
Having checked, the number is 0.0037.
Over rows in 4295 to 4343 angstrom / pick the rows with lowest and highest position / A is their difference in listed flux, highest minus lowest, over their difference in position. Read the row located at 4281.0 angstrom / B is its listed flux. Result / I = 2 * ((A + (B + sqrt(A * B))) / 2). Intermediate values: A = 0.052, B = 11.5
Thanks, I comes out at 12.3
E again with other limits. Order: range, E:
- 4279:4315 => 6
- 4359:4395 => 7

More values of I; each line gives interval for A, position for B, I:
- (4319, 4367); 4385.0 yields 12.9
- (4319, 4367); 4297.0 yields 13.3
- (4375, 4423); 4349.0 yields 15.2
